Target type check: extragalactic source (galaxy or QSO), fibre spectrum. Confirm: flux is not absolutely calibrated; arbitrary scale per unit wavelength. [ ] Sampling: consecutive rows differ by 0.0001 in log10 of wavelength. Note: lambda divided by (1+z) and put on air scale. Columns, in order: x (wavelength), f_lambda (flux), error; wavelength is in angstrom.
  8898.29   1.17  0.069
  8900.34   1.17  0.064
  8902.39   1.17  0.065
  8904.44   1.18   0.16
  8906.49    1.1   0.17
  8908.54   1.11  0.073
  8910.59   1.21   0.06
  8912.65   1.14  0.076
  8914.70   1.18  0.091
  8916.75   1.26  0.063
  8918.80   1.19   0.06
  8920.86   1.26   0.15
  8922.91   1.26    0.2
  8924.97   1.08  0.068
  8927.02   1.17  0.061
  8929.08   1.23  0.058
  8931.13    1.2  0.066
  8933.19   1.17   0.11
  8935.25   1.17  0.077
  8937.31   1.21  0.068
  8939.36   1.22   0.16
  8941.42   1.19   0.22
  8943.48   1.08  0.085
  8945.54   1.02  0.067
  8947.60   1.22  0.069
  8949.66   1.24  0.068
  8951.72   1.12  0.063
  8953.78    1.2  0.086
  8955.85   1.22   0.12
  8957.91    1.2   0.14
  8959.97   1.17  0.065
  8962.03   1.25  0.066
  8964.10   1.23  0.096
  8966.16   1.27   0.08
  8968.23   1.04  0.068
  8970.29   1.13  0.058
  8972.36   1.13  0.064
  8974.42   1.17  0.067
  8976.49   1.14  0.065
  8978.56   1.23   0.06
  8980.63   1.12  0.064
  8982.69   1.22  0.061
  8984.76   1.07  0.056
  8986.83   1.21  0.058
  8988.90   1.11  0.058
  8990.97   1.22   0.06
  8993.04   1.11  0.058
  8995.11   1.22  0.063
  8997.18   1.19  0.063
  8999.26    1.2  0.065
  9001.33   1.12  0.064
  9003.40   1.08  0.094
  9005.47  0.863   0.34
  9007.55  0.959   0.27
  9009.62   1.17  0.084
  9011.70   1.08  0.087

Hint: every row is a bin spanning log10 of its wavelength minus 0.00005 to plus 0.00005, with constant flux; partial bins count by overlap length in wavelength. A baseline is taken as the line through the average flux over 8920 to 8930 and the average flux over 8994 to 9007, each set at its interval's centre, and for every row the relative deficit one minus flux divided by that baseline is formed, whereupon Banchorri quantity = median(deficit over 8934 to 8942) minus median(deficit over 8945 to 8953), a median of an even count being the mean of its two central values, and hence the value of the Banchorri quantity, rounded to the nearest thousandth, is -0.015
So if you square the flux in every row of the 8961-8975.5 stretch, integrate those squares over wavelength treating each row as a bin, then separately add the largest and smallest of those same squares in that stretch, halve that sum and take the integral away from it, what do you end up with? -18.7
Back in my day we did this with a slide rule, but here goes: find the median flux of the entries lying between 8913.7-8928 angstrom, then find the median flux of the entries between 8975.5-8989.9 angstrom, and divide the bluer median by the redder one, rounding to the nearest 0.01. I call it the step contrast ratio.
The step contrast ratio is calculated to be 1.04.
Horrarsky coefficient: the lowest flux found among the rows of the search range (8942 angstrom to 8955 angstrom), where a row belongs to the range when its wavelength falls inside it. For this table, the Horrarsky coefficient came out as 1.02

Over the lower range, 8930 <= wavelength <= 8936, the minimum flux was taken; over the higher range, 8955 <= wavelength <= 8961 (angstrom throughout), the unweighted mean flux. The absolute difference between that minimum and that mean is 0.027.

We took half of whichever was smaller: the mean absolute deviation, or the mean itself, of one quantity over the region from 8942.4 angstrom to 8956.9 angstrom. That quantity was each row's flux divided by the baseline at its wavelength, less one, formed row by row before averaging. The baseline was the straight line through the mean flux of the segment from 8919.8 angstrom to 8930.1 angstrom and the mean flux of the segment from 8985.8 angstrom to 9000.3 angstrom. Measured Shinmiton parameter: -0.015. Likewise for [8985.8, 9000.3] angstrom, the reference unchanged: 0.000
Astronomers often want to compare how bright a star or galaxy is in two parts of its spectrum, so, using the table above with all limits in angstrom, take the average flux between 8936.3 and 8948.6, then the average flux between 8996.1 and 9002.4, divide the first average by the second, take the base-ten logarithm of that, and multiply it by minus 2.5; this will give 0.012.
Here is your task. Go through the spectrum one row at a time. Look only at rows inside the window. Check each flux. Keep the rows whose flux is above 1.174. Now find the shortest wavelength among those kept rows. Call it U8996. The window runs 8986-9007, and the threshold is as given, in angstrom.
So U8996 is 8986.83 angstrom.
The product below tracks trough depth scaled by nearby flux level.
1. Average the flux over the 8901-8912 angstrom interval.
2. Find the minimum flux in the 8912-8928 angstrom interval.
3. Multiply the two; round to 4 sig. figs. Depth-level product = 1.246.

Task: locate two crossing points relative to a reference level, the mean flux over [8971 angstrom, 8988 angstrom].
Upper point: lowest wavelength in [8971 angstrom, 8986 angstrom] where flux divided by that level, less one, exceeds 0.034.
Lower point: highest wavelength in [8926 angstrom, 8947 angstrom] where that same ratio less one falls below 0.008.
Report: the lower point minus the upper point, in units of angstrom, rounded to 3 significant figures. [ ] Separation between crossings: -33.0 angstrom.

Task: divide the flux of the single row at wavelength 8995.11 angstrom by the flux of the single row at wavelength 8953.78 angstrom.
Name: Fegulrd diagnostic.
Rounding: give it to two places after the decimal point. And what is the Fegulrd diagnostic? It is 1.02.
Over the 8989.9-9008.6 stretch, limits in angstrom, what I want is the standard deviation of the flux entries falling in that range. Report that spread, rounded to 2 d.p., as 0.12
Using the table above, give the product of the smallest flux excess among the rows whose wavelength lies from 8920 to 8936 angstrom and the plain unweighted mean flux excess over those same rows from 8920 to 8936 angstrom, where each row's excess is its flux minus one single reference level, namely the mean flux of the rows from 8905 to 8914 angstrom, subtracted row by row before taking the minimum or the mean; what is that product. -0.0031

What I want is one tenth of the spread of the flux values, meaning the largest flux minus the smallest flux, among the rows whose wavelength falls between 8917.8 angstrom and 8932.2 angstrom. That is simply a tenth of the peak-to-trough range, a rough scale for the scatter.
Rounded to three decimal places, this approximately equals 0.018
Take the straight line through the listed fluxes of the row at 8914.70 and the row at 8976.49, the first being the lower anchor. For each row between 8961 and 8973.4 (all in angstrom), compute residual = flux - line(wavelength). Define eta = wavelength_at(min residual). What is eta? 8968.23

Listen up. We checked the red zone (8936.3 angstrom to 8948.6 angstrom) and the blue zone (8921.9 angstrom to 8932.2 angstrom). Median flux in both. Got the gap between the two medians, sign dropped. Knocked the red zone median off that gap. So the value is -1.20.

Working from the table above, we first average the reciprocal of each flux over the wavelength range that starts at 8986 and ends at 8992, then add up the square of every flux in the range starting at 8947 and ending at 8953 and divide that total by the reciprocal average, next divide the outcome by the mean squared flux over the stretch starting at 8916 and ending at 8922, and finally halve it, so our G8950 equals 1.65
